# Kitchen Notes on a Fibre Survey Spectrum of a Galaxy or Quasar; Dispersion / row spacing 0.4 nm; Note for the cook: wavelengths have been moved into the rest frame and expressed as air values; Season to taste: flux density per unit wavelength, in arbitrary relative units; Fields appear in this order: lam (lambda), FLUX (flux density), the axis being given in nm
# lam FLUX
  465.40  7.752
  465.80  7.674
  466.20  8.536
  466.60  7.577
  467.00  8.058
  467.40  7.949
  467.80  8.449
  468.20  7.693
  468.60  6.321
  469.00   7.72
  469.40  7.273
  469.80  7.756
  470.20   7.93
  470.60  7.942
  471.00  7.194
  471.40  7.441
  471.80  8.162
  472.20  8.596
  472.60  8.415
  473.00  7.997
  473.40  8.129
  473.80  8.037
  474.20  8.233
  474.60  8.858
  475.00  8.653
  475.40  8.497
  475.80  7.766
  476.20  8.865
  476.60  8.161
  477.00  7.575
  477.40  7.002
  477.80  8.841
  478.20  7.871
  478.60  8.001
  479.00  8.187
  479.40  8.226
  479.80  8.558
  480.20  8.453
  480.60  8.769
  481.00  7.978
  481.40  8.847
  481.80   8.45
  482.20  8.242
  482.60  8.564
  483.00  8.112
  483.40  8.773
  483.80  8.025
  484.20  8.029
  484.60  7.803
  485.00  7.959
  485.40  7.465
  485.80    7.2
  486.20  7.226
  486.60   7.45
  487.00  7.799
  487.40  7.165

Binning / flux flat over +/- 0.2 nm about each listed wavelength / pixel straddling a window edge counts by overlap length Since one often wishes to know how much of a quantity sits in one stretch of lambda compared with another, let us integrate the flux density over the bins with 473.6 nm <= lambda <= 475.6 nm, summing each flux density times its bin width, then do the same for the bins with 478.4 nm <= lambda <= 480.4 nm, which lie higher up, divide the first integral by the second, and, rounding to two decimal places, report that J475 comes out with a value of 1.02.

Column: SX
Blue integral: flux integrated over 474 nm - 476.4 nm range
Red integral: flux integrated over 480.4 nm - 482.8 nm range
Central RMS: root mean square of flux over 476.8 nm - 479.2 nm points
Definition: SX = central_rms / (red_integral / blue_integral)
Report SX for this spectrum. 7.94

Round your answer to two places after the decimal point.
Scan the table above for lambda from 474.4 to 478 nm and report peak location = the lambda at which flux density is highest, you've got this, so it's 476.20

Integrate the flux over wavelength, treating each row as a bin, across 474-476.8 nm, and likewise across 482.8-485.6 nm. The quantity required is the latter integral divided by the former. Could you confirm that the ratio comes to 0.95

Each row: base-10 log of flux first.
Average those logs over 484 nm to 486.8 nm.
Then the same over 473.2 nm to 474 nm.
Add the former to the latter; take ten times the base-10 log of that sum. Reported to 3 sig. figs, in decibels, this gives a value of 2.52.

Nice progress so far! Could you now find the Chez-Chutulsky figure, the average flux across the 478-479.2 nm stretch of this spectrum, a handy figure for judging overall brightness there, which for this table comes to 8.0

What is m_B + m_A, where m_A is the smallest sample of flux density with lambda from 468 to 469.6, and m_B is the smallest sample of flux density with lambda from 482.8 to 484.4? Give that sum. 14.3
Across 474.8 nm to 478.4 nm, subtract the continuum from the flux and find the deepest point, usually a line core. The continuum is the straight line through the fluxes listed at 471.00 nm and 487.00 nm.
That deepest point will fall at 477.40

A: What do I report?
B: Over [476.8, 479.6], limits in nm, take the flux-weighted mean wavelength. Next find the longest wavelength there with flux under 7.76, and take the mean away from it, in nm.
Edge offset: -0.83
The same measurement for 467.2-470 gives 1.22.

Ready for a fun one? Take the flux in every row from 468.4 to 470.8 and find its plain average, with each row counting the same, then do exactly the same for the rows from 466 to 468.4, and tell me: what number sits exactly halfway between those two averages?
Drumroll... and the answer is 7.8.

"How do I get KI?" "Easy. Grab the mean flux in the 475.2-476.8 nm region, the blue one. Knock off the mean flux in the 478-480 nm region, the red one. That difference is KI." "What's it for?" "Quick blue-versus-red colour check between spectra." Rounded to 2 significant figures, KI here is 0.15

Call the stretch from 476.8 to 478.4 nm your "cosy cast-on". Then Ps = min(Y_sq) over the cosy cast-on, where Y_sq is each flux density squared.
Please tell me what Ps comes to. 49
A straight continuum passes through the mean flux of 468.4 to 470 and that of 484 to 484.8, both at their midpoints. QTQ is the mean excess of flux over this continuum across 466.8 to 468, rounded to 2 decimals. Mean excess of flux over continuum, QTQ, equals 0.96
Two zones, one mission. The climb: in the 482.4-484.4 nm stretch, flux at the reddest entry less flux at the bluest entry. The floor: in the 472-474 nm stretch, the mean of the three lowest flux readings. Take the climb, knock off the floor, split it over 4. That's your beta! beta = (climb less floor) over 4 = -2.15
